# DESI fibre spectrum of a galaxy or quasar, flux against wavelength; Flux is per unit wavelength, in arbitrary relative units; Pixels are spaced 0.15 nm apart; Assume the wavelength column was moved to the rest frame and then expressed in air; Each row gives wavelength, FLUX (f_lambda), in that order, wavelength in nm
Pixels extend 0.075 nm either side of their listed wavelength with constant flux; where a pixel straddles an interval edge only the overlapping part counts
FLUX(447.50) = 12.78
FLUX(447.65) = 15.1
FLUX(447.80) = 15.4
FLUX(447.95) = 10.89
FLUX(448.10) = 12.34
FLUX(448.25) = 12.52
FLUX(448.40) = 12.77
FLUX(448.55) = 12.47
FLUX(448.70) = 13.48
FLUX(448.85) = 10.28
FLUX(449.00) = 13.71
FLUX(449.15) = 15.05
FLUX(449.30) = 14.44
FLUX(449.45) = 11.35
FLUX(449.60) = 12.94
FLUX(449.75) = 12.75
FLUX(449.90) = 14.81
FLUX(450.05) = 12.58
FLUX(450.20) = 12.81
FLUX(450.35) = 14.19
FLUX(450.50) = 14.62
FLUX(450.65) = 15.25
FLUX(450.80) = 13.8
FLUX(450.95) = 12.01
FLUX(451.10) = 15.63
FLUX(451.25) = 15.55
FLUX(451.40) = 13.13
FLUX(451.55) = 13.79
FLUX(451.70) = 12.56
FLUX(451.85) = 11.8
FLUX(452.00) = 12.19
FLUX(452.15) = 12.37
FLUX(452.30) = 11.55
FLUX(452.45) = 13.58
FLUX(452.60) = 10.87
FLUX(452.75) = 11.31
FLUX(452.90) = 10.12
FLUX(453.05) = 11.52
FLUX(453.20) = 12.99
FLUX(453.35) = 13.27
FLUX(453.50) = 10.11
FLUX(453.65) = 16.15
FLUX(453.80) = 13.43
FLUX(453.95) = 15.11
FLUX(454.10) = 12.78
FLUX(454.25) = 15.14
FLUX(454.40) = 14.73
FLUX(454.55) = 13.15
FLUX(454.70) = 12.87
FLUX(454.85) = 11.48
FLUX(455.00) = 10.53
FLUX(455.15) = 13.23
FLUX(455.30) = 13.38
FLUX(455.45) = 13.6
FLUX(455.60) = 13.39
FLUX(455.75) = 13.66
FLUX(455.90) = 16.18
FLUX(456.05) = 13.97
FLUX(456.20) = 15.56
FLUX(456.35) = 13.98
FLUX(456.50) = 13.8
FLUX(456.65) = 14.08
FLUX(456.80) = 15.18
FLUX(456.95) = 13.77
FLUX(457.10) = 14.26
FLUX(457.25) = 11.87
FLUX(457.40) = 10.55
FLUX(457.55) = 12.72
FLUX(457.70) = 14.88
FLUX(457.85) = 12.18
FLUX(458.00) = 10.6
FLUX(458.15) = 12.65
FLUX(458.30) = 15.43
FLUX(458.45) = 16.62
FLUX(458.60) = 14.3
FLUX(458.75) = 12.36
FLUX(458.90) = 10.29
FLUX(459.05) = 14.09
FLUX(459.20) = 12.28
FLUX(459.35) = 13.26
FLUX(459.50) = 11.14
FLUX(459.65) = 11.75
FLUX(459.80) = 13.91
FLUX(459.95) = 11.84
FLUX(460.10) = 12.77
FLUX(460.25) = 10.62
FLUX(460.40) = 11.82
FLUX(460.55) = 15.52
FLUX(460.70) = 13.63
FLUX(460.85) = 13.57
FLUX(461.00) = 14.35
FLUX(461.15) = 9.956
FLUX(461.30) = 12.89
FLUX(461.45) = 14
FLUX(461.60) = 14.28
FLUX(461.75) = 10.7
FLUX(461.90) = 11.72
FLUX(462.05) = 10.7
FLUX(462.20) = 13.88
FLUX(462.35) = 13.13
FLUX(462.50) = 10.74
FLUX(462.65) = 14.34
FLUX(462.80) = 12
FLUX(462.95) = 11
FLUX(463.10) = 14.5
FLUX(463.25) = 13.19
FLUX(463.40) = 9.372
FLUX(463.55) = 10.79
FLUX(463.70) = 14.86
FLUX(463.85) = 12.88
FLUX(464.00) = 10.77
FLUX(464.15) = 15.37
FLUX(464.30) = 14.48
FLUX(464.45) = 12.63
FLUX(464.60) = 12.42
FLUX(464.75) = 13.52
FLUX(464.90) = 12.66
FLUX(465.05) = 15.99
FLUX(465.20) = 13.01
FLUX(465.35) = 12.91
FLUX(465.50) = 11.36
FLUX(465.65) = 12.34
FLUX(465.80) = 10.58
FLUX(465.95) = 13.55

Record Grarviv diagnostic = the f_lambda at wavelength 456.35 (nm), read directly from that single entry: 13.98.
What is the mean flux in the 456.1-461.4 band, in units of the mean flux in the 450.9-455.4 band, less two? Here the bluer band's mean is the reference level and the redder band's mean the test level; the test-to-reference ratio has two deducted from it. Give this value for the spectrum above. -0.98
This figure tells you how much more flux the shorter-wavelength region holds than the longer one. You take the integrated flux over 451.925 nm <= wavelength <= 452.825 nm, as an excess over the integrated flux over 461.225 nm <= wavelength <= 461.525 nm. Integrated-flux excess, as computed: 6.7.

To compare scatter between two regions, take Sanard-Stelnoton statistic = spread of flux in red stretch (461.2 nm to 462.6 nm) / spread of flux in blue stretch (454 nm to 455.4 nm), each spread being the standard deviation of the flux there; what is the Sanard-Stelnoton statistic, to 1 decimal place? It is 1.1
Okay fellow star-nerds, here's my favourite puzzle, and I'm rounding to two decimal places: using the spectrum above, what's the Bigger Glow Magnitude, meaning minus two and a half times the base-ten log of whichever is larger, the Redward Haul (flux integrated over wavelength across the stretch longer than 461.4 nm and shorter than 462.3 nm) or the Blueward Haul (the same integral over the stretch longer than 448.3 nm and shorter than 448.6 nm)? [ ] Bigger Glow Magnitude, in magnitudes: -2.63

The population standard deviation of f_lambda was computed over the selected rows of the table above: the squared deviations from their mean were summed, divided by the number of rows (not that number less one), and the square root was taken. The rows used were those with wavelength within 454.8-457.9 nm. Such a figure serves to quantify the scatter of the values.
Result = 1.45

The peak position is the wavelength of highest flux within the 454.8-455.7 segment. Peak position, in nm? 455.45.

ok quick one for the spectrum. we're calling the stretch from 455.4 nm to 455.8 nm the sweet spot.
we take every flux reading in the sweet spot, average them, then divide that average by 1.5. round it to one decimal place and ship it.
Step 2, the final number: 9.0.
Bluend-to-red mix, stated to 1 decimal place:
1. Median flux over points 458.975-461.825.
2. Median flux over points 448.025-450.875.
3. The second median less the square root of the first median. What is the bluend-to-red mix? 9.3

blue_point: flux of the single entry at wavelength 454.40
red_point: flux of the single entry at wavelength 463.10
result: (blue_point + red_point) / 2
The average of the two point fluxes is 14.6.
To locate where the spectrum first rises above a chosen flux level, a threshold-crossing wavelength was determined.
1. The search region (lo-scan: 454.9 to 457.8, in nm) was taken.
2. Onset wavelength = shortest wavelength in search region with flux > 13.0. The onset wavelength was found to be 455.15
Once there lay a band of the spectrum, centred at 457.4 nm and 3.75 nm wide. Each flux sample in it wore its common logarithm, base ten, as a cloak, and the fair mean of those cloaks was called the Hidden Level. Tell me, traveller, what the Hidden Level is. 1.13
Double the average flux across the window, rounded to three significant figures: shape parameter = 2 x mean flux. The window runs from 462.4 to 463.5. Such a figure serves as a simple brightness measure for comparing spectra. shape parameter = 24.3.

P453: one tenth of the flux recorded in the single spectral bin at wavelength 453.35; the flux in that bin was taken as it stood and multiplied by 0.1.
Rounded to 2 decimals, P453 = 1.33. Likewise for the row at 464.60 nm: 1.24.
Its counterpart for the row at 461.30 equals 1.29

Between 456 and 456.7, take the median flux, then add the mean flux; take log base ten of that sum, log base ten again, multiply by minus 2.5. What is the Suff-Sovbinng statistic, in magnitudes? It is -0.404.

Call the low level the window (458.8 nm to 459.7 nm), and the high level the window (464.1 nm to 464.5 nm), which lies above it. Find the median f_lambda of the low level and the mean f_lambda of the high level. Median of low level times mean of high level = 170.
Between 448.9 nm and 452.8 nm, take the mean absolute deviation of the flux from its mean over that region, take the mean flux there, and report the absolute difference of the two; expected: 12.07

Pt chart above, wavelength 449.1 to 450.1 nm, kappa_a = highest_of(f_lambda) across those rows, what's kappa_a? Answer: 15.05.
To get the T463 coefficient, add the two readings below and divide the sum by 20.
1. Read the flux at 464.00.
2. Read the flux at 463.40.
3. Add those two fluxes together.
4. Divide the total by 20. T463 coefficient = 1.01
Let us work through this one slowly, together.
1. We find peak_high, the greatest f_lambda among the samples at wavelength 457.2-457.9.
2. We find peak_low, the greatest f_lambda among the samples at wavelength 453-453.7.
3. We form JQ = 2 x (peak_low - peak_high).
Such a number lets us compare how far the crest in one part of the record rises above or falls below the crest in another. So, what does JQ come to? 3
